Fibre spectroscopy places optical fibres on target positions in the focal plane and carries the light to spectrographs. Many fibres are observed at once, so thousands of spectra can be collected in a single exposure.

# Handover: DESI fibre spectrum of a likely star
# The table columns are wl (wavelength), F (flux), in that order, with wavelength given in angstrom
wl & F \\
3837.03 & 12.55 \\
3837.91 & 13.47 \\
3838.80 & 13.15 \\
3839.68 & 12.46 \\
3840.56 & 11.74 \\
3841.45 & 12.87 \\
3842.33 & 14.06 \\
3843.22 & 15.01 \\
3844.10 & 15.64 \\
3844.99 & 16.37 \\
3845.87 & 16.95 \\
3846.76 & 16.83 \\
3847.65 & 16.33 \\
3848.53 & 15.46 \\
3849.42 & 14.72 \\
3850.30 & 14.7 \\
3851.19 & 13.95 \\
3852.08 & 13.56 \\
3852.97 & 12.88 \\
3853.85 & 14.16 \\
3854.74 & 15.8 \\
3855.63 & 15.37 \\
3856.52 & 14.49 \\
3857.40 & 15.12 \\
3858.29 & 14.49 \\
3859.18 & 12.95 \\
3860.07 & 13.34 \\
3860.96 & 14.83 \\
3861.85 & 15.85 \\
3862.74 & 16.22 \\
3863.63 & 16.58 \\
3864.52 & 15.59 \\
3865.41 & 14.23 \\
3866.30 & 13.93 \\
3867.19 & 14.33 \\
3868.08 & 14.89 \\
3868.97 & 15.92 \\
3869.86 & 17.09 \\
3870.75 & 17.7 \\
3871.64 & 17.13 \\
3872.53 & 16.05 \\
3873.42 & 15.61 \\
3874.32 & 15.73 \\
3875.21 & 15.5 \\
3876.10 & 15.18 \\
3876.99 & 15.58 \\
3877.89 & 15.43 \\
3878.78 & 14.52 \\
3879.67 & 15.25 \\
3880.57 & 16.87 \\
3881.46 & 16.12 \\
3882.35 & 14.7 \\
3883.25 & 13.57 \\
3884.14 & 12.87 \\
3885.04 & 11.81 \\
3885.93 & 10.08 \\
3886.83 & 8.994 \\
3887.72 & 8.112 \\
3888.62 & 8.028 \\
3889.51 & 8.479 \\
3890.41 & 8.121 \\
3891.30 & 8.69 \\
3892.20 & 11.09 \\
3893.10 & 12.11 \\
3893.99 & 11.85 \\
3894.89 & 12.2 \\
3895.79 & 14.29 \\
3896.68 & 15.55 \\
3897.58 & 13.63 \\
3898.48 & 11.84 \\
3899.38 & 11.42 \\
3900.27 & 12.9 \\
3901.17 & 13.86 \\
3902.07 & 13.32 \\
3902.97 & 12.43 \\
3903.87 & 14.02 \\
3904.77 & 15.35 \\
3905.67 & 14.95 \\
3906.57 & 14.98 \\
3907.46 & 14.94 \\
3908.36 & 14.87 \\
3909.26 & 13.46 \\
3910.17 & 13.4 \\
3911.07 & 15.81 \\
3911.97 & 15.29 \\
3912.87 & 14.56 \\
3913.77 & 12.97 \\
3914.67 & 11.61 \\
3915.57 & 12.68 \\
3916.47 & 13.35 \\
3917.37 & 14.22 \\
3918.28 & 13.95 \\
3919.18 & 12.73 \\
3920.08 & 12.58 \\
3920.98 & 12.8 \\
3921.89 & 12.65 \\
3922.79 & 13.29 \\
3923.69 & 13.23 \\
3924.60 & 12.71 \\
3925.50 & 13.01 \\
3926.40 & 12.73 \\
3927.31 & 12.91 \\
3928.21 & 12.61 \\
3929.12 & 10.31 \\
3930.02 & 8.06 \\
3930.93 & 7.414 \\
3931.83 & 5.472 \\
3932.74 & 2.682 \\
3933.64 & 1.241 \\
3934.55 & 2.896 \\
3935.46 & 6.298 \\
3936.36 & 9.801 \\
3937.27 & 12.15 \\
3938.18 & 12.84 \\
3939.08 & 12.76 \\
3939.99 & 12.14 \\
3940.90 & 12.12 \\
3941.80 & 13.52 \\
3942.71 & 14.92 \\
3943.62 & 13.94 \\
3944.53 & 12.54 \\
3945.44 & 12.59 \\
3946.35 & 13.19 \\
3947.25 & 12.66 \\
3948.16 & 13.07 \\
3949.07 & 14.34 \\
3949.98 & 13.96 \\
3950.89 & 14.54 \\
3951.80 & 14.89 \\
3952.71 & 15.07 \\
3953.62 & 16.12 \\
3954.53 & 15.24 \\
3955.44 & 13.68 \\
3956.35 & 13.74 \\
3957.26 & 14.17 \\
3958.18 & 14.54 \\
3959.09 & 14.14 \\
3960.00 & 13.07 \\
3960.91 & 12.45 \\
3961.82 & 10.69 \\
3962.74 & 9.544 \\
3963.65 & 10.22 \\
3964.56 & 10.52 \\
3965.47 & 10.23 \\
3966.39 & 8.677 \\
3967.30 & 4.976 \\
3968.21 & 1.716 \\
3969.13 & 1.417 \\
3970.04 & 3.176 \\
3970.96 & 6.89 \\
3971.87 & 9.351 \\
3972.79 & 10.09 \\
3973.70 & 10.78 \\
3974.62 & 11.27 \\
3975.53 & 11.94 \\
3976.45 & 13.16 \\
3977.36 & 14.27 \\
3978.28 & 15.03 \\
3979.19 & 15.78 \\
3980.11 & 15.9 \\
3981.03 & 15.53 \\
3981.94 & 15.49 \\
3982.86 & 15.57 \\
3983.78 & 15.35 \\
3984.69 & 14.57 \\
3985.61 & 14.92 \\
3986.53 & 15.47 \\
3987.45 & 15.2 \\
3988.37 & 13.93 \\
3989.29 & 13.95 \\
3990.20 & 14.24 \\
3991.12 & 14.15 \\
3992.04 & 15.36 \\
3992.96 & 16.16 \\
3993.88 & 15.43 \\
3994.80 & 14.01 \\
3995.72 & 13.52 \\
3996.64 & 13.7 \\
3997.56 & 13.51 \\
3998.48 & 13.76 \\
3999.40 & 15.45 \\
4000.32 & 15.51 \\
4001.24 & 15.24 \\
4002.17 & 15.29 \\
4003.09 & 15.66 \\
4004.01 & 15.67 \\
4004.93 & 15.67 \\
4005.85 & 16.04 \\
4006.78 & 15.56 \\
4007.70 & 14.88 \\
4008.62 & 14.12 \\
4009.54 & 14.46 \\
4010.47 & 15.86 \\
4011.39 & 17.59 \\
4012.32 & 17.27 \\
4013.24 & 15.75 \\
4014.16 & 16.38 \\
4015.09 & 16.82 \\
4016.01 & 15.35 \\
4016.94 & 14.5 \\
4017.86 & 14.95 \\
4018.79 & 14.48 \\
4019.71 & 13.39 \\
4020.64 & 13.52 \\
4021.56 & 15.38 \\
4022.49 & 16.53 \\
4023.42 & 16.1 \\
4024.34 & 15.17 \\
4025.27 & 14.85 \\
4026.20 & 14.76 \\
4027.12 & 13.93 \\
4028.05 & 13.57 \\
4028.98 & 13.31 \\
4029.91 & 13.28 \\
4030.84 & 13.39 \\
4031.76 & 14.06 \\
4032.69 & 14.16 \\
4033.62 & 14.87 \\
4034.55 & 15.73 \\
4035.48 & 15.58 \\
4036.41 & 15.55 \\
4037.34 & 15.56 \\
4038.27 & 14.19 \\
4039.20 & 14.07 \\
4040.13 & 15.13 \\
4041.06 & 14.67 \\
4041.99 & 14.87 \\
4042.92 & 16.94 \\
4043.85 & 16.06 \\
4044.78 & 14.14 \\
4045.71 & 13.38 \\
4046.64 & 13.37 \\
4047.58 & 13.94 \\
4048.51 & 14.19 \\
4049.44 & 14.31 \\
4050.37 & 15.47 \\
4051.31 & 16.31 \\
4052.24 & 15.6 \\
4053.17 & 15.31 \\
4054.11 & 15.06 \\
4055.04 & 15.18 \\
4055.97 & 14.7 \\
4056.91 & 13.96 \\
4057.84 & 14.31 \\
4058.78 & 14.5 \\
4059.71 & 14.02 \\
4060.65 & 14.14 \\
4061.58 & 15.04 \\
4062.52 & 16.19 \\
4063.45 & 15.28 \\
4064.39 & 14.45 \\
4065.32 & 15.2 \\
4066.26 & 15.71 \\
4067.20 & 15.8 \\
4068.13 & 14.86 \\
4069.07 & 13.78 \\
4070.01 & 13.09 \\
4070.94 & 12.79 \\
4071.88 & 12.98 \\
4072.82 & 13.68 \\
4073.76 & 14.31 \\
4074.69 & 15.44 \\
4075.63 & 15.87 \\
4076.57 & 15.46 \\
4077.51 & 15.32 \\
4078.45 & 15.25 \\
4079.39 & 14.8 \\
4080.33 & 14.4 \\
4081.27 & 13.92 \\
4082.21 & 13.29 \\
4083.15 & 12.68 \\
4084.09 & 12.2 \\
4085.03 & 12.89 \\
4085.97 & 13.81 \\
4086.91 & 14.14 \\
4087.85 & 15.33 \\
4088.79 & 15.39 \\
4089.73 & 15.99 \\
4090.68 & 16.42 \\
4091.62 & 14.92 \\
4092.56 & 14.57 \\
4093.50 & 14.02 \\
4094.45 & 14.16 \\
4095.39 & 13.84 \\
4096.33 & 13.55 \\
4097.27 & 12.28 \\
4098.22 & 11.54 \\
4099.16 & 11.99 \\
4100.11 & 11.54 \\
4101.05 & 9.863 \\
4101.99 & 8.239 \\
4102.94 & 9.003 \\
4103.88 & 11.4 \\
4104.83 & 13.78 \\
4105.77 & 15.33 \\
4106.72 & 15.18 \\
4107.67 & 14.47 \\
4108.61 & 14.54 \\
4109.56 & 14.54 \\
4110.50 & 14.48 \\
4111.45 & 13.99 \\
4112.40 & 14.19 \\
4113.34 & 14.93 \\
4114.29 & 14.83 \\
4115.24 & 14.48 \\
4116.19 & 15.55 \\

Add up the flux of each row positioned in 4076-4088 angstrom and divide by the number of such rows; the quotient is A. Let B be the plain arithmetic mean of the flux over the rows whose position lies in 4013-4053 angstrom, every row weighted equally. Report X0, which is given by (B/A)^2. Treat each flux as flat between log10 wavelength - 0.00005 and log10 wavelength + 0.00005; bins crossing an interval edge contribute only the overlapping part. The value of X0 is 1.1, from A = 14.1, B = 14.8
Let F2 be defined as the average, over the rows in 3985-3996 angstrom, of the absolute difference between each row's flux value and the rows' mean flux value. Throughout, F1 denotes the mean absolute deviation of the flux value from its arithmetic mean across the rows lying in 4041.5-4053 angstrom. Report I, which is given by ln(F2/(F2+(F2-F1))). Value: 0.5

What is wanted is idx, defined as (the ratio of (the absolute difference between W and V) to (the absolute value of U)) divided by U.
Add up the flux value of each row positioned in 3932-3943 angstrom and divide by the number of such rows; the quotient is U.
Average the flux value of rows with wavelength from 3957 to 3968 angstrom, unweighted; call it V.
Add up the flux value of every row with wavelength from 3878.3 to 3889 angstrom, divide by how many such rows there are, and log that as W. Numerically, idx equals 0.0165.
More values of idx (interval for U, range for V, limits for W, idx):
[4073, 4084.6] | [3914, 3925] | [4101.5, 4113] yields 0.0013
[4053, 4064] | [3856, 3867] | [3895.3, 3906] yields 0.0053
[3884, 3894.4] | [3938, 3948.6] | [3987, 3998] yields 0.0140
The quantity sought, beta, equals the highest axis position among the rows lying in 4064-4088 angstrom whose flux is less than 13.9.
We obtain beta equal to 4085.97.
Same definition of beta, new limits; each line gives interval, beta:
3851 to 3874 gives 3860.07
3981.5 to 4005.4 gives 3998.48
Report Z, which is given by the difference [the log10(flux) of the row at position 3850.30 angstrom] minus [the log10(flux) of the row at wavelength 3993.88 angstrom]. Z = -0.02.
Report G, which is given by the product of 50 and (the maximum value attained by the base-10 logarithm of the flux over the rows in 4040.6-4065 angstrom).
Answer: 61.4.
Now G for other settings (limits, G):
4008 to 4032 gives 62.3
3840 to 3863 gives 61.5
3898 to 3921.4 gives 59.9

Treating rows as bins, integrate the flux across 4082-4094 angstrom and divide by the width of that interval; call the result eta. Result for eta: 14.3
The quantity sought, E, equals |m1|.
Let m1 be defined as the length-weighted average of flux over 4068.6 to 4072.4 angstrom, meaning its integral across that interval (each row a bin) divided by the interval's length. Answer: 13.2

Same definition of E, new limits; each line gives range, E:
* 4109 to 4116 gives 14.5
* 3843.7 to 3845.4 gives 16.0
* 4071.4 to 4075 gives 14.0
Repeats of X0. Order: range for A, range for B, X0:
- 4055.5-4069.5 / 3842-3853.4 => 1.0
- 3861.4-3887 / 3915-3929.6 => 0.7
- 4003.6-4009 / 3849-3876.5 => 1.0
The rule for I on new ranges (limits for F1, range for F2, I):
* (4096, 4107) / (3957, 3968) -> -0.2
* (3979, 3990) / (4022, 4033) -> -0.3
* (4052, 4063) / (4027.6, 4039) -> -0.3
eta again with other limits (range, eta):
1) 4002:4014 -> 15.7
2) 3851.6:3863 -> 14.5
